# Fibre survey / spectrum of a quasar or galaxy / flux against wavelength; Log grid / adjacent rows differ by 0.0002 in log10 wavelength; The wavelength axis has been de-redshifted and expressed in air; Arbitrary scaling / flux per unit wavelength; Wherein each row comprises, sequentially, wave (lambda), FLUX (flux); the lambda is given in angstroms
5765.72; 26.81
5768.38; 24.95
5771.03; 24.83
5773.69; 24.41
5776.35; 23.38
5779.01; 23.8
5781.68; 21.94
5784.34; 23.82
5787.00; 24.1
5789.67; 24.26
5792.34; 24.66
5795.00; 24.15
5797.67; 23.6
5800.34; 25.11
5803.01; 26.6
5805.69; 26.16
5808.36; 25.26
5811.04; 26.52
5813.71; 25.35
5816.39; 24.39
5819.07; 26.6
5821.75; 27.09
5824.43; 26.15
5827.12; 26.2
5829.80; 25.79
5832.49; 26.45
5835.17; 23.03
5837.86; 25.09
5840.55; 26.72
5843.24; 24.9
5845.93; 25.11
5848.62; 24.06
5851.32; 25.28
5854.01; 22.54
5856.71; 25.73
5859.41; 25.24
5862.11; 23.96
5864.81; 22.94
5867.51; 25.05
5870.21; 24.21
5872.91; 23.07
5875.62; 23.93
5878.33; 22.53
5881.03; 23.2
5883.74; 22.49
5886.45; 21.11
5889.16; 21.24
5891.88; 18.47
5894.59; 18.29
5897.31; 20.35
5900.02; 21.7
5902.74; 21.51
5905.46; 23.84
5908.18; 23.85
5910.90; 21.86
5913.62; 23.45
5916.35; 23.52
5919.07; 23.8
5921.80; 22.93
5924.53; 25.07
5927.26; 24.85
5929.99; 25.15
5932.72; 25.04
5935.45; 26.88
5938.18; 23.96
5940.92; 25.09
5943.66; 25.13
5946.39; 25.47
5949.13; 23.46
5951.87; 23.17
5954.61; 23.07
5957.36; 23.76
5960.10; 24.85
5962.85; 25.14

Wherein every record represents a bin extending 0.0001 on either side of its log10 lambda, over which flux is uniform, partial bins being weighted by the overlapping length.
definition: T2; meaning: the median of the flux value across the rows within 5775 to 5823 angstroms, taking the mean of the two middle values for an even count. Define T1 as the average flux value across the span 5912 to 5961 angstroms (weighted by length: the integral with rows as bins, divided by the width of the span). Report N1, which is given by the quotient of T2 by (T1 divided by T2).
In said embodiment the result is 25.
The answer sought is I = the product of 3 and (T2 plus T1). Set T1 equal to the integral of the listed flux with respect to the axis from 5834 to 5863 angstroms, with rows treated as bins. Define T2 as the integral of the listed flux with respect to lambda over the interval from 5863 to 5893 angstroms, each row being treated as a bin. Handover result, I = 4186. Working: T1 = 717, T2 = 679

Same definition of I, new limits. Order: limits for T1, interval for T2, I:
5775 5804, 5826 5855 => 4276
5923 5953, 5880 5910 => 4166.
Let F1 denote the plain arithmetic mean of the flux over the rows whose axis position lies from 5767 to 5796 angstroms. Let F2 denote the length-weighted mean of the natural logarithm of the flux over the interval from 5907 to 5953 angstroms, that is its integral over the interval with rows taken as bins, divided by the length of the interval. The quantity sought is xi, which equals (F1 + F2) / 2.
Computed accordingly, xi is 13.6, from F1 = 24.0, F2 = 3.19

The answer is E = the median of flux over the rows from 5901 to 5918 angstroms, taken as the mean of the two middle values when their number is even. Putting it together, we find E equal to 23.5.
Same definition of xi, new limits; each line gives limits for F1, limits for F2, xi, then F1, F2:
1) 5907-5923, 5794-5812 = 13.2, 23.2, 3.23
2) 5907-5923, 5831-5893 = 13.2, 23.2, 3.17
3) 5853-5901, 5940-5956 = 12.9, 22.6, 3.19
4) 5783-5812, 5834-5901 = 14.0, 24.9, 3.14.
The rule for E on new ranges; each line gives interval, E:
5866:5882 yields 23.6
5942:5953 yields 24.3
